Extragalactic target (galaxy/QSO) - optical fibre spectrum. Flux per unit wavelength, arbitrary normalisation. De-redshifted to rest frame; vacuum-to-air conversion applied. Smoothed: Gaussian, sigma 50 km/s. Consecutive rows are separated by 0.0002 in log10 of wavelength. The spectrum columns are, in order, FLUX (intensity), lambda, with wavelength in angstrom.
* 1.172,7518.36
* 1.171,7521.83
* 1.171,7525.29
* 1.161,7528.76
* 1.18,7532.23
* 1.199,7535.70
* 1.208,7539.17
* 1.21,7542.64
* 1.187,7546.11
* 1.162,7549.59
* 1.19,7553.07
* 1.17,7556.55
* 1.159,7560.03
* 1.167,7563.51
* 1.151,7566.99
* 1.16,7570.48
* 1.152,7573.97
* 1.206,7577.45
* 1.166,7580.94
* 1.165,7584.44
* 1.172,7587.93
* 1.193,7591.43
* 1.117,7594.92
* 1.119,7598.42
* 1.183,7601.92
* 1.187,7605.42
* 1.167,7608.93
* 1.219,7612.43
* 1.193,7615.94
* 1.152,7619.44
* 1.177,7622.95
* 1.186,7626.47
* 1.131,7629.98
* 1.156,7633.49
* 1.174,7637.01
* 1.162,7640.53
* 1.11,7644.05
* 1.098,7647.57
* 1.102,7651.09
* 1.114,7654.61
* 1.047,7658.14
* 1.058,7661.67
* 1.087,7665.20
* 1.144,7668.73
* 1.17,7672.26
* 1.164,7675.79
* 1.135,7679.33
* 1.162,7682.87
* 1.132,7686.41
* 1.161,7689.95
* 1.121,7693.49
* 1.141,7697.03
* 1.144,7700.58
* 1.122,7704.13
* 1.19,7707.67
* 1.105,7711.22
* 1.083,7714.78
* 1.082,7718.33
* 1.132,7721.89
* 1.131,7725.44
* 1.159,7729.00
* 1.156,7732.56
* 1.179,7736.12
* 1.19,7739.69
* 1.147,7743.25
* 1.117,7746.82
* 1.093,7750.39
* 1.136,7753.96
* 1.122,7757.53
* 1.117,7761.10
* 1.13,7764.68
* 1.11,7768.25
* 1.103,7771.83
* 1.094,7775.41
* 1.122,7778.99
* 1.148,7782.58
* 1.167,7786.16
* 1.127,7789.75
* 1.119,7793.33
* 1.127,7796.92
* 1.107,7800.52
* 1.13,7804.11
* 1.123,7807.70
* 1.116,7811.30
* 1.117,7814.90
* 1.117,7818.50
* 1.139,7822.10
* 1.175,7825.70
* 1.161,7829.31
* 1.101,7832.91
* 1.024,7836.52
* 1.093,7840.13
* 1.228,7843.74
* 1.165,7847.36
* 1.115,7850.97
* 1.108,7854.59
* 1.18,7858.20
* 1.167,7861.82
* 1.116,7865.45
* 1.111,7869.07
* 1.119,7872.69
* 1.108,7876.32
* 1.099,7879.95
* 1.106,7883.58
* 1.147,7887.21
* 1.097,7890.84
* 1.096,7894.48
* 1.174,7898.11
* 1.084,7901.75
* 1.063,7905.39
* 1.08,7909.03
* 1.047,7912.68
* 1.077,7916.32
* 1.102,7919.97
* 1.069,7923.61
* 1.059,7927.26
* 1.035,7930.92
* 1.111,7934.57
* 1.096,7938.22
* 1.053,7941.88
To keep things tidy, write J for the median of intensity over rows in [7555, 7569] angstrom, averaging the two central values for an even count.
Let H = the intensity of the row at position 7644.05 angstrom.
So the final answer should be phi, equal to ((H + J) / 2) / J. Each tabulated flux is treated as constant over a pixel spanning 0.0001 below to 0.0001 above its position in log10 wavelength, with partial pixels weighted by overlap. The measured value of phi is 0.977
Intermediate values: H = 1.11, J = 1.16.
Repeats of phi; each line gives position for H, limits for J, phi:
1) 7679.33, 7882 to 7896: 1.015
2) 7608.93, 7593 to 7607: 1.007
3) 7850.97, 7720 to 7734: 0.987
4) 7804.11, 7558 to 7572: 0.987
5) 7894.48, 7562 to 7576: 0.974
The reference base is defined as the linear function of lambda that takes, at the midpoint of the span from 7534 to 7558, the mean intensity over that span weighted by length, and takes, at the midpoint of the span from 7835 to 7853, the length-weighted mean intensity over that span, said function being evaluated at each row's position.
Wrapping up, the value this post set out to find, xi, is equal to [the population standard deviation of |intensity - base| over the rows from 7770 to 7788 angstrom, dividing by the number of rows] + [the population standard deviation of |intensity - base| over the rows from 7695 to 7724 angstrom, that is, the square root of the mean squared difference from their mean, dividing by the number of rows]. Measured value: 0.035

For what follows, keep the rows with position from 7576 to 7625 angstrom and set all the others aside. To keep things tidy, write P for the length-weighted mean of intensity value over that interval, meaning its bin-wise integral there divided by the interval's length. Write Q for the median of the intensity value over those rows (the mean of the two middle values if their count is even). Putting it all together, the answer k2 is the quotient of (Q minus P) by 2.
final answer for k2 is 0.0011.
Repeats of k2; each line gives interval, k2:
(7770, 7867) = -0.0036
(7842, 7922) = -0.0047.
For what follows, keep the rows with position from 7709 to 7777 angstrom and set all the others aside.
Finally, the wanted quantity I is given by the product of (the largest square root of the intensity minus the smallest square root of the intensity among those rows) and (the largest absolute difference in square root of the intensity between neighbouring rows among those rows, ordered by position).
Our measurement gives 0.0012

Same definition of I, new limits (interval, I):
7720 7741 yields 0.0004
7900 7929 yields 0.0004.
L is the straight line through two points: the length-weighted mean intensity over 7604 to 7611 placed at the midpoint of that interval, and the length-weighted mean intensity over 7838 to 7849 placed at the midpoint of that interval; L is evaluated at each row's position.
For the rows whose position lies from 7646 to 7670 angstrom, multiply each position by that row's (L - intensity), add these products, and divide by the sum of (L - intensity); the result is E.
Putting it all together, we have 7657.8 angstrom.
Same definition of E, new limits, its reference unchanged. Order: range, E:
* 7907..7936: 7921.5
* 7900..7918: 7909.3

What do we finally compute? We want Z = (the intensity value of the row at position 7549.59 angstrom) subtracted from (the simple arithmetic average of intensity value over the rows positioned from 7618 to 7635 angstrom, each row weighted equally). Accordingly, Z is 0.00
